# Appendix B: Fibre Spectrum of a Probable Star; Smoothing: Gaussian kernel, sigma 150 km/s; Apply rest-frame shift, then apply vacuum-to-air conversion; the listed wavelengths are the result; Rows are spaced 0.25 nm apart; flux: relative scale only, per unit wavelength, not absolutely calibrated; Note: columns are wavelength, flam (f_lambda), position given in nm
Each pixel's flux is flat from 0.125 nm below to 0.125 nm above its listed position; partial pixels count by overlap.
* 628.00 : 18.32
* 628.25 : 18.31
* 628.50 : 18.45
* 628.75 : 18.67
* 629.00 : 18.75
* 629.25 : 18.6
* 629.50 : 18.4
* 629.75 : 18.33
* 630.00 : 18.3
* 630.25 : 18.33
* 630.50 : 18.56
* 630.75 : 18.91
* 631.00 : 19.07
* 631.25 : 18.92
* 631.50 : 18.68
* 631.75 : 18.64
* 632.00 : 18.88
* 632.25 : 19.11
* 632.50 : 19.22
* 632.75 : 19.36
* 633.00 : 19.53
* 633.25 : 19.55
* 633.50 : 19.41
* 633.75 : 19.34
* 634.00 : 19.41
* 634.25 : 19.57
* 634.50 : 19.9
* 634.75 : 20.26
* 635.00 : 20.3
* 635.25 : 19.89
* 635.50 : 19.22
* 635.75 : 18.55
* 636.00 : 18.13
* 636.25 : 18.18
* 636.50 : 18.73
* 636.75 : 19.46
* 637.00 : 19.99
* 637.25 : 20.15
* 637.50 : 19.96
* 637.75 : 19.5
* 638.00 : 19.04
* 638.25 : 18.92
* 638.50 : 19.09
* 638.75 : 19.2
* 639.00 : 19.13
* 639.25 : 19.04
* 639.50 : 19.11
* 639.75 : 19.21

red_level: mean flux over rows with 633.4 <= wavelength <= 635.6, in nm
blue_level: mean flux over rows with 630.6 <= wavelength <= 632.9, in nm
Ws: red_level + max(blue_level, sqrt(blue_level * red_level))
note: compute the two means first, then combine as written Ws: 39.0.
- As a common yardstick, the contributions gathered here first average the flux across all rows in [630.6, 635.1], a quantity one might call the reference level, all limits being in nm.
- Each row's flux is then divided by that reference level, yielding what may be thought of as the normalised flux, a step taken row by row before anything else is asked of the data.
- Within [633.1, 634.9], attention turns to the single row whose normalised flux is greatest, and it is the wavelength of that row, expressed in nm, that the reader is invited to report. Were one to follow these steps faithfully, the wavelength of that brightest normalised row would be 634.75 nm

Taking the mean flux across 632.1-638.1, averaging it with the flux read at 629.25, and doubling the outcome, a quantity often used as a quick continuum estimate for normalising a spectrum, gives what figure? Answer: 38.01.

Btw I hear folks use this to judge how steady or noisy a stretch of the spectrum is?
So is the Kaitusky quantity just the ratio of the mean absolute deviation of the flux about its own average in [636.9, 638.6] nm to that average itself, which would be 0.022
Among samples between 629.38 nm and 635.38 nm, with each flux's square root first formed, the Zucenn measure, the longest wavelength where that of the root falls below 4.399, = 633.75 nm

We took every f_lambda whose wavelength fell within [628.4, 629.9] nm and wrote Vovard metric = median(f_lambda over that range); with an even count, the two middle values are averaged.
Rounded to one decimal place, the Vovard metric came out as 18.5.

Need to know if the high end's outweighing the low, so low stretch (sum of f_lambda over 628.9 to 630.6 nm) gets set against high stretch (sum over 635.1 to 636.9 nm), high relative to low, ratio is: 1.02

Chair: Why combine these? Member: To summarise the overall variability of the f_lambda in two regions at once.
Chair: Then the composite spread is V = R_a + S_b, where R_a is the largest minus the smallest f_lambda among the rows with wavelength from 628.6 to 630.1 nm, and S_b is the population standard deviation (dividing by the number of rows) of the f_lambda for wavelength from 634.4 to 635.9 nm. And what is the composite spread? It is 1.1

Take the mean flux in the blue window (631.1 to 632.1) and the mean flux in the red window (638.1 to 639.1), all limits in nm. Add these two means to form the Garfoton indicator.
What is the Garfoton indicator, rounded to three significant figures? 37.9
